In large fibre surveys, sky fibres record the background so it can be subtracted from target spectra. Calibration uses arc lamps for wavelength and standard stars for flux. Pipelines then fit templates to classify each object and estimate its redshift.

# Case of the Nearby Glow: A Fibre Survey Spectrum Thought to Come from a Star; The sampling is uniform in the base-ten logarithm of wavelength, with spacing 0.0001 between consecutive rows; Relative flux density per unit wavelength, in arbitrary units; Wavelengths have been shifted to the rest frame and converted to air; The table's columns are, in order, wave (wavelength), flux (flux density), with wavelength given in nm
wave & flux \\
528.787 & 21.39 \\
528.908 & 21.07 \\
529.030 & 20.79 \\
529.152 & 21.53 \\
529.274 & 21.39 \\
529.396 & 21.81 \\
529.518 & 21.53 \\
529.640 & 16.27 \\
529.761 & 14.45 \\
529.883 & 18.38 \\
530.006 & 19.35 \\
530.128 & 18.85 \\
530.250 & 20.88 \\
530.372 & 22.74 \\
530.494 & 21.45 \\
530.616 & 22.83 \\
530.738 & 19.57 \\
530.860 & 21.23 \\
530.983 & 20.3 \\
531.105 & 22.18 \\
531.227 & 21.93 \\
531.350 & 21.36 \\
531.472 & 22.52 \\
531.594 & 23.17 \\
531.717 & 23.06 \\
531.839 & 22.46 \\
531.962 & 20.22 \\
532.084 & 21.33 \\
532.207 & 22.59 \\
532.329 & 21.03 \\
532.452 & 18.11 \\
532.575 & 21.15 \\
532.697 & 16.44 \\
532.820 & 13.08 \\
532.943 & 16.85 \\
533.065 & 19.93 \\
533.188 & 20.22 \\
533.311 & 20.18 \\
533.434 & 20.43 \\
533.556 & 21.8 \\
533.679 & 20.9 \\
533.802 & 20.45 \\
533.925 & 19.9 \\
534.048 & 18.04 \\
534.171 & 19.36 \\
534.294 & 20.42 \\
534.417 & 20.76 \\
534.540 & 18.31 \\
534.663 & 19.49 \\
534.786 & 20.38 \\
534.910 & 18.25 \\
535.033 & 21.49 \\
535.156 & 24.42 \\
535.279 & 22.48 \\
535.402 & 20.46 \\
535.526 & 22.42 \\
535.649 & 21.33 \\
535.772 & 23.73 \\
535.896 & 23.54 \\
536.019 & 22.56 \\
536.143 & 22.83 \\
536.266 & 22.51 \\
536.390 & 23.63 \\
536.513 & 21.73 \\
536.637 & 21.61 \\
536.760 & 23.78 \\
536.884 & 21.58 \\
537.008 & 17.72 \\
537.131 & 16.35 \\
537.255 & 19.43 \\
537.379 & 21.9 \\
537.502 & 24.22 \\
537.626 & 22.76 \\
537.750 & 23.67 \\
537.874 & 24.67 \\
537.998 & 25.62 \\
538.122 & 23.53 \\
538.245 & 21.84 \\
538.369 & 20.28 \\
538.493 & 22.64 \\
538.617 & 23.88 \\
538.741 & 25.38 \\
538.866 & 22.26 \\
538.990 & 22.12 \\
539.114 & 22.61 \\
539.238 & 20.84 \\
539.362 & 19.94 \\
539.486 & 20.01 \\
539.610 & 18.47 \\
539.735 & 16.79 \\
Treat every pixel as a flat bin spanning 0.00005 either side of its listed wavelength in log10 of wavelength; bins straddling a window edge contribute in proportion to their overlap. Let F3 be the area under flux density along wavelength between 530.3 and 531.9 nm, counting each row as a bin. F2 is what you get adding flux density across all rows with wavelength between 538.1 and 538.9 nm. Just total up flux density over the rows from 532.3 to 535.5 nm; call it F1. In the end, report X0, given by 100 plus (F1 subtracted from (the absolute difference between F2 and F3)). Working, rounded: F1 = 514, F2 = 160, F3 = 35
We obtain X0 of -290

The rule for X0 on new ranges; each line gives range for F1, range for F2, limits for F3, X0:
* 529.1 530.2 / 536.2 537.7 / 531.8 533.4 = 153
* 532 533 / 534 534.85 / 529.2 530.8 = 54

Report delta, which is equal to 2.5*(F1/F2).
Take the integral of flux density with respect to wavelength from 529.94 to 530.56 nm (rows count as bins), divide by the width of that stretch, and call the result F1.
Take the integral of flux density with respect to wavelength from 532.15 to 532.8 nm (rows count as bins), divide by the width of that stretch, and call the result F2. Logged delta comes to 2.7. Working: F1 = 20.6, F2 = 19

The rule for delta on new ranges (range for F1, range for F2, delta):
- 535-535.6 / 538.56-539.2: 2.4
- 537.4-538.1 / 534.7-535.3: 2.8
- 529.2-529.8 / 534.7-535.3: 2.3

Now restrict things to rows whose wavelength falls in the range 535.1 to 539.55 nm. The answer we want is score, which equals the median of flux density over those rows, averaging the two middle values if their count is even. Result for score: 22.5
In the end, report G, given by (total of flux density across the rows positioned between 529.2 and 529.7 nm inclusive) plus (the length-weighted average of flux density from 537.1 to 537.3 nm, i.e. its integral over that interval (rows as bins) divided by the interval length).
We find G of 99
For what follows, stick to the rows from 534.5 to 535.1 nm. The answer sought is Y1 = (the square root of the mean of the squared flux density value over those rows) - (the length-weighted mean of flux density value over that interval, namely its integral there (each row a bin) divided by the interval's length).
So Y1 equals -0.04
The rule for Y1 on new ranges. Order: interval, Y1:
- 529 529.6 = 0.17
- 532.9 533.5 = -0.09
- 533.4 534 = 0.04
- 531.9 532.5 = 0.01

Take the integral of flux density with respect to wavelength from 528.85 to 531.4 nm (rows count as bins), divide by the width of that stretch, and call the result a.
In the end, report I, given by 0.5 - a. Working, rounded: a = 20.5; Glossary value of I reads -20.0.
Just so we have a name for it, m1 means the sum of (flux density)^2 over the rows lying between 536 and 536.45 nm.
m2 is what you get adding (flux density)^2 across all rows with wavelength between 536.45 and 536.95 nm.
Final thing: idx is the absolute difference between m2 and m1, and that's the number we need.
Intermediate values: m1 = 2095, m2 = 1970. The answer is 125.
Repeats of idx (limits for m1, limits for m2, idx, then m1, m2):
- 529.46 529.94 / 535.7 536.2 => 873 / 1275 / 2147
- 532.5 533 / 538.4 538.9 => 1050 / 1173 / 2222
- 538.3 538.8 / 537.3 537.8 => 6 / 2138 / 2145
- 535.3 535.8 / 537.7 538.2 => 440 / 1939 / 2379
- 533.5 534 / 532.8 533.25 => 465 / 1726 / 1261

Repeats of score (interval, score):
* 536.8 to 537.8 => 21.7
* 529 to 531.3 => 21.2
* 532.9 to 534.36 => 20.2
